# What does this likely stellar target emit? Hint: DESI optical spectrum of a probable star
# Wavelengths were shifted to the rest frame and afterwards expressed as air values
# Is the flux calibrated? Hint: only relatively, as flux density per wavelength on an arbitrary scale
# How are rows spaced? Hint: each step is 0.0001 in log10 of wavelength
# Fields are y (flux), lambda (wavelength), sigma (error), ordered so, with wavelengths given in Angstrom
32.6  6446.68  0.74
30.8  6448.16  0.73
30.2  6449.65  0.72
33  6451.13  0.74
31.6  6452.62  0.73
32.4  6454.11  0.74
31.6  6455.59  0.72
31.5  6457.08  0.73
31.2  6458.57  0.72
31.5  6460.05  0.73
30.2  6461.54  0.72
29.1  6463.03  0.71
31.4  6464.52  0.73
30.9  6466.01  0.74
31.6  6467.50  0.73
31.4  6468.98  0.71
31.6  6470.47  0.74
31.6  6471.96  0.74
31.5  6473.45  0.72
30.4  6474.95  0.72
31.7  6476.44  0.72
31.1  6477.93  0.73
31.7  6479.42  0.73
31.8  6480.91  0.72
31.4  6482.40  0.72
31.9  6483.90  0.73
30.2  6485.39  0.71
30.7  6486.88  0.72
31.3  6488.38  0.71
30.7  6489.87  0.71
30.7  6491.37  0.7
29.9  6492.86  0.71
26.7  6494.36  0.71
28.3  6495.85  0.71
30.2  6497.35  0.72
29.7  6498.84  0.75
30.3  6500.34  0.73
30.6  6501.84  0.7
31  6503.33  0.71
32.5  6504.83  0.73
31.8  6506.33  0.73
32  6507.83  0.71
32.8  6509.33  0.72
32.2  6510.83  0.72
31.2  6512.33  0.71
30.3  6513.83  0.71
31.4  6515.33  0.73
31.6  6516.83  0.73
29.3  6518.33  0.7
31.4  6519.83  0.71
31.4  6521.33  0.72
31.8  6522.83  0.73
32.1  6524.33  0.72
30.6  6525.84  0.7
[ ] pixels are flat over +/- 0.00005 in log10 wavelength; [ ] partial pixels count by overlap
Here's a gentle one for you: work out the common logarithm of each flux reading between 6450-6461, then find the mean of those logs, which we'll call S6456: 1.50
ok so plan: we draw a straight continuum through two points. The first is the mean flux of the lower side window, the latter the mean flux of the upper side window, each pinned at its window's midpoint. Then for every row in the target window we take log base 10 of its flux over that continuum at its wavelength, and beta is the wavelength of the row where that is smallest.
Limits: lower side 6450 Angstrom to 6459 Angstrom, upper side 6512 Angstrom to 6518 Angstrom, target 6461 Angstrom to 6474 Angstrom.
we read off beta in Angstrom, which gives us 6463.03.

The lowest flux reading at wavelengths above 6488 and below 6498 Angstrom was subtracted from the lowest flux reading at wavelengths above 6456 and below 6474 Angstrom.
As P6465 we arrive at 2.4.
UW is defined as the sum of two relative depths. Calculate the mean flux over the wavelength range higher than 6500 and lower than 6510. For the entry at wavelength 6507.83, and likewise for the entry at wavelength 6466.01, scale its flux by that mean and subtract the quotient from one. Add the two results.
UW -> 0.01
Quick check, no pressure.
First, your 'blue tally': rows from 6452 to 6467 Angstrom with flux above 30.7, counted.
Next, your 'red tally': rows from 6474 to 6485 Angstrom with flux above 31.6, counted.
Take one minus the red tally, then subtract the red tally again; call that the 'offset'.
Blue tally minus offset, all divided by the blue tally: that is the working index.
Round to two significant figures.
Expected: 1.9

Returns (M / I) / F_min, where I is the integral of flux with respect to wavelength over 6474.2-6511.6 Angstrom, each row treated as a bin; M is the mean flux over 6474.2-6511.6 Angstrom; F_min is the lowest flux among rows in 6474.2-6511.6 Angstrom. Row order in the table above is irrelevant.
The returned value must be 0.0010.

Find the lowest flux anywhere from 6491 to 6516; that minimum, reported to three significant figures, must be 26.7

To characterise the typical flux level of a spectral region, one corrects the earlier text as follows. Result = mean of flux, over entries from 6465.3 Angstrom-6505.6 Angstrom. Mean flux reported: 30.8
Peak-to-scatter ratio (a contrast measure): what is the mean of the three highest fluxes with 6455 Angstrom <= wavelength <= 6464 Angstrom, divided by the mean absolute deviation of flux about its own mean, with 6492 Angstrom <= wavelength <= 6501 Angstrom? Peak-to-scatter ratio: 28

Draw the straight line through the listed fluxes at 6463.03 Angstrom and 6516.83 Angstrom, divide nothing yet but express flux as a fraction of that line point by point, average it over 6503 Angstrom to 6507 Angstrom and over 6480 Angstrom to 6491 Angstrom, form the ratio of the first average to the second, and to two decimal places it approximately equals 0.99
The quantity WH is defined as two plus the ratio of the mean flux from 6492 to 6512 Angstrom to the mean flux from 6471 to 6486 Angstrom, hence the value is 2.98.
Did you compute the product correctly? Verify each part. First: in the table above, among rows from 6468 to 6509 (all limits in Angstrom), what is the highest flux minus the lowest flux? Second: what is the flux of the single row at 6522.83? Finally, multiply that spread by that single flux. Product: 184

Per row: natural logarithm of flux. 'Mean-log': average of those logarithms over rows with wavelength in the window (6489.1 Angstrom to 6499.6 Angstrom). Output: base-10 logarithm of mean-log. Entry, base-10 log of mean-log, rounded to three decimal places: 0.529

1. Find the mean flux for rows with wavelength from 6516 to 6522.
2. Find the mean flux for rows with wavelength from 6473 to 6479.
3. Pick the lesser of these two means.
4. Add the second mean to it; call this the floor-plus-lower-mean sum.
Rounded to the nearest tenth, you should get 62.1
